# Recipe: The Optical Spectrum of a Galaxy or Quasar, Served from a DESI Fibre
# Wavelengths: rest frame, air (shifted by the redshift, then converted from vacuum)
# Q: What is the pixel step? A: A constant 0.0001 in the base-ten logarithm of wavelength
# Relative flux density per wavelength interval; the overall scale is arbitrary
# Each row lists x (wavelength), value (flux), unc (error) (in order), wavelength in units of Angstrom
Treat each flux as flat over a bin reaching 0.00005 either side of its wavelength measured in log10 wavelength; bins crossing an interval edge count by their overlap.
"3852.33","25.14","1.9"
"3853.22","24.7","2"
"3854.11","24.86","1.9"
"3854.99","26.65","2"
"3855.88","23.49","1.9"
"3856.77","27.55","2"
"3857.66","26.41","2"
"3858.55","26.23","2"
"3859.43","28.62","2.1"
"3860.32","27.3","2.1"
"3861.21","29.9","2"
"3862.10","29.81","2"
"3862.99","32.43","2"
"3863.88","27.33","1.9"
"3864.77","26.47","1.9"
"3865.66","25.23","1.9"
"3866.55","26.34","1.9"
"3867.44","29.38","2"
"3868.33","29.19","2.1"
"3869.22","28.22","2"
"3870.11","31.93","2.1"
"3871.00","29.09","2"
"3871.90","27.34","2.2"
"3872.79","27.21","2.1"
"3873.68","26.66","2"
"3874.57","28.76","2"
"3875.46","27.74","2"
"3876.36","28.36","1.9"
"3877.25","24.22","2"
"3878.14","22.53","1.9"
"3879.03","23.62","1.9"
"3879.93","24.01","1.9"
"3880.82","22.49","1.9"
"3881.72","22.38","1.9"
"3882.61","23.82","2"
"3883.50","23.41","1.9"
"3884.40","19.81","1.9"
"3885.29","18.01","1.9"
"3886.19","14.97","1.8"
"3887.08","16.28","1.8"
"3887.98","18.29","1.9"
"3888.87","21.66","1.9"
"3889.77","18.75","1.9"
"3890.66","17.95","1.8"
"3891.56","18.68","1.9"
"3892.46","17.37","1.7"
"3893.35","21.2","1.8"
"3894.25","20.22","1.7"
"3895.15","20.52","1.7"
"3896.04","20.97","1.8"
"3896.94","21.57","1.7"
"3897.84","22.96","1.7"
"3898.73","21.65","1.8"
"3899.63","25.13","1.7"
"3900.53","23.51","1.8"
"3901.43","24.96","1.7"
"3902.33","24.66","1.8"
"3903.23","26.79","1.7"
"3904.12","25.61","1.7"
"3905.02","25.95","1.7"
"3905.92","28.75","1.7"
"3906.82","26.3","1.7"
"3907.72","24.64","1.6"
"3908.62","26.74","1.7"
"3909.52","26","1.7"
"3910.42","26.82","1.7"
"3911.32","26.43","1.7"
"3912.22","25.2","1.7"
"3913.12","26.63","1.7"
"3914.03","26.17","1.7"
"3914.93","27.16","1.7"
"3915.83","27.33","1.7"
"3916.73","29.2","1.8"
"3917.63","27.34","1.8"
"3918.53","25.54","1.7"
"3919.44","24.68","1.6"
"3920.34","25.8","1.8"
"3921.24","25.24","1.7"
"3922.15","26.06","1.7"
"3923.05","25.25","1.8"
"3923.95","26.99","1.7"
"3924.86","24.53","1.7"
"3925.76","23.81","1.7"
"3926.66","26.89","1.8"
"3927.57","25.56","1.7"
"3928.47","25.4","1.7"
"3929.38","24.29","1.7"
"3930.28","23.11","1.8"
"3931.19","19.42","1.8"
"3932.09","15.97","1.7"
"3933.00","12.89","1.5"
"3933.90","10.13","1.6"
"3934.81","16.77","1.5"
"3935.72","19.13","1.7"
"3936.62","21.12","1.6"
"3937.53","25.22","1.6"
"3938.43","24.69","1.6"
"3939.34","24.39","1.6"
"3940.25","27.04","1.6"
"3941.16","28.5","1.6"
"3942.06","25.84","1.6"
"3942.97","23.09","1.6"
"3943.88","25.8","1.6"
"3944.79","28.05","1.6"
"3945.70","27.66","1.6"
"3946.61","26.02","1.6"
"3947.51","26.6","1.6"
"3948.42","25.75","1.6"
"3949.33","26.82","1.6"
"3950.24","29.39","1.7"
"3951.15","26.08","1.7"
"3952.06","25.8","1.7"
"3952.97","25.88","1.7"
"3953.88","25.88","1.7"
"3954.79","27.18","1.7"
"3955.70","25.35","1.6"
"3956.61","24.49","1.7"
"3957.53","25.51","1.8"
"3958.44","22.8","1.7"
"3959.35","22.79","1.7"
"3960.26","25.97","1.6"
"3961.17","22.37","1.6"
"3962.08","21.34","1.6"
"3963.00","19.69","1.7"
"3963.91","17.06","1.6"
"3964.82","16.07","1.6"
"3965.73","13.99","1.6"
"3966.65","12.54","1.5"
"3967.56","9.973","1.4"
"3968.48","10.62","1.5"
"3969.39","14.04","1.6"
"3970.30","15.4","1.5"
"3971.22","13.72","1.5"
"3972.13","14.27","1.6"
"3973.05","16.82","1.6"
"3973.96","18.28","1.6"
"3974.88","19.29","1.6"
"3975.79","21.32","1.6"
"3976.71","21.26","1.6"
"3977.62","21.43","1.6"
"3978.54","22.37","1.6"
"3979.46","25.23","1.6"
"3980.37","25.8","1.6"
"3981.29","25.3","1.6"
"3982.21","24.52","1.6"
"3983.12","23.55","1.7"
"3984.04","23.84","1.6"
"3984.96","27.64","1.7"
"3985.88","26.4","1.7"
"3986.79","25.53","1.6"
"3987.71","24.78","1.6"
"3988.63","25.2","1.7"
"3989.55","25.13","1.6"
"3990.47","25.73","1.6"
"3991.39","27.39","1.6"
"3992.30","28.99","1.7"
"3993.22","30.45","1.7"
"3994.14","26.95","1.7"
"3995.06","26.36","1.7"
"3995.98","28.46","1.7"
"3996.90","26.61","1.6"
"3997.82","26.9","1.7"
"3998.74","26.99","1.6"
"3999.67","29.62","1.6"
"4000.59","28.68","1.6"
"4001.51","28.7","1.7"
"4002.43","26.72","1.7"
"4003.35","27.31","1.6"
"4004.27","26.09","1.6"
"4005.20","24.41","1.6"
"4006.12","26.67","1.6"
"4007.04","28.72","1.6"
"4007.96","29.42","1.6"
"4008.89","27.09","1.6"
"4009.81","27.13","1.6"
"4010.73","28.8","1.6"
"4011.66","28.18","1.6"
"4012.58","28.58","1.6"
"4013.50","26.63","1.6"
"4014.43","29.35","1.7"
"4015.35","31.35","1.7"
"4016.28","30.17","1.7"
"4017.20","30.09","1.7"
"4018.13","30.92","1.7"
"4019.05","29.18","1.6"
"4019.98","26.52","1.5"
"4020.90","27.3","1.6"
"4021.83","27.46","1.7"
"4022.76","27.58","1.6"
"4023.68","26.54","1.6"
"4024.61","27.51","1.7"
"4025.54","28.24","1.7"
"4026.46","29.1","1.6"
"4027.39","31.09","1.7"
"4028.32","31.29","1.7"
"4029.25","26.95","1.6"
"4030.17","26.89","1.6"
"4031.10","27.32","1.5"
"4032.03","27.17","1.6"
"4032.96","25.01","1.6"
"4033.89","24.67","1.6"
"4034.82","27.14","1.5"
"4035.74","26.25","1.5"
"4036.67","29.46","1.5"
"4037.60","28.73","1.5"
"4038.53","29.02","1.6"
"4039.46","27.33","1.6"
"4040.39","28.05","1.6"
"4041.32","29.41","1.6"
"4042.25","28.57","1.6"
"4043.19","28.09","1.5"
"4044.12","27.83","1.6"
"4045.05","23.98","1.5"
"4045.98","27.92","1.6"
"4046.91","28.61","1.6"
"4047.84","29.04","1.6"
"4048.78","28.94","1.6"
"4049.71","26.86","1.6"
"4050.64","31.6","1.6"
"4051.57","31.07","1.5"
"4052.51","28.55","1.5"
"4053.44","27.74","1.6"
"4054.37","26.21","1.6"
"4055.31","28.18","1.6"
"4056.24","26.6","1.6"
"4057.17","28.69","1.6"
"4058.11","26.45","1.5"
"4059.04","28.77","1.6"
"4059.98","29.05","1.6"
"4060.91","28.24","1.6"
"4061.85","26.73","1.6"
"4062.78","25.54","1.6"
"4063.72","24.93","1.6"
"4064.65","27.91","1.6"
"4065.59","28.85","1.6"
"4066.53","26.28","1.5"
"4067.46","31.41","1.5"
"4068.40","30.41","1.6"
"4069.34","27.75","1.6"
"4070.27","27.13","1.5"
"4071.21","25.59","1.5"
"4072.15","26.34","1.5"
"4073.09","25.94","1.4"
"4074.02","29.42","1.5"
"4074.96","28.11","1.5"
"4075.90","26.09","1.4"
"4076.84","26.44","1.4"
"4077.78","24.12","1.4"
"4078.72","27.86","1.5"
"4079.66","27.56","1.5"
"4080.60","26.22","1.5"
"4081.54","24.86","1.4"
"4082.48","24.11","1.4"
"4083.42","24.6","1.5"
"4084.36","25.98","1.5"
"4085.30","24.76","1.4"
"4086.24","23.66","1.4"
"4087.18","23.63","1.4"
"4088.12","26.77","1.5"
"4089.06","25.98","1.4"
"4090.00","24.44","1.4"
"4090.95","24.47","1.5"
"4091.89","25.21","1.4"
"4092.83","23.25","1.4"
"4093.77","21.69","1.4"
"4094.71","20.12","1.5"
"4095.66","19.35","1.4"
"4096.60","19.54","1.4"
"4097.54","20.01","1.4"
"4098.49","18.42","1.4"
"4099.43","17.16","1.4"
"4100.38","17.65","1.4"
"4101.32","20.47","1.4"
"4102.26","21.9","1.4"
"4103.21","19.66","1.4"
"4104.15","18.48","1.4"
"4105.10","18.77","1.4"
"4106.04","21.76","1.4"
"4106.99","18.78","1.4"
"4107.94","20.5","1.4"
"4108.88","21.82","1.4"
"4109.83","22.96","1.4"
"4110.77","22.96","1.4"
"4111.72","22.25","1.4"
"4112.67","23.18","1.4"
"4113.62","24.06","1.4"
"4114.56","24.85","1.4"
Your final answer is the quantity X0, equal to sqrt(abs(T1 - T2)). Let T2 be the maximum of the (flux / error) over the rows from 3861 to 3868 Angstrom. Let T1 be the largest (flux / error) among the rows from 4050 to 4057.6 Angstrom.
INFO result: 2.12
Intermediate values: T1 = 21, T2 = 16.2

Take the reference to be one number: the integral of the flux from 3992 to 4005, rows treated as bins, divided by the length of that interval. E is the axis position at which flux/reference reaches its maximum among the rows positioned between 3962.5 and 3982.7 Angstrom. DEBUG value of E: 3980.37 Angstrom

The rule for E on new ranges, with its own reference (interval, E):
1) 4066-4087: 4067.46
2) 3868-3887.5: 3870.11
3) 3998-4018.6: 4015.35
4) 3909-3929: 3916.73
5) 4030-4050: 4036.67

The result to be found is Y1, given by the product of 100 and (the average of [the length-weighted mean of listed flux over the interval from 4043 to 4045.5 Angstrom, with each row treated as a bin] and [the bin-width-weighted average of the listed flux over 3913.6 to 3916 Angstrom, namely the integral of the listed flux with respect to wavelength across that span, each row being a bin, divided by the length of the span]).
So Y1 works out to 2669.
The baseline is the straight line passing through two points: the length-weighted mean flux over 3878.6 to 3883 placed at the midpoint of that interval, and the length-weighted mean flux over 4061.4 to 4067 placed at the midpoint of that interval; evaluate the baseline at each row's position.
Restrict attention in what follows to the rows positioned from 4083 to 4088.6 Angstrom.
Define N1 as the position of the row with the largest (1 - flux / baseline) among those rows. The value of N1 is 4087.18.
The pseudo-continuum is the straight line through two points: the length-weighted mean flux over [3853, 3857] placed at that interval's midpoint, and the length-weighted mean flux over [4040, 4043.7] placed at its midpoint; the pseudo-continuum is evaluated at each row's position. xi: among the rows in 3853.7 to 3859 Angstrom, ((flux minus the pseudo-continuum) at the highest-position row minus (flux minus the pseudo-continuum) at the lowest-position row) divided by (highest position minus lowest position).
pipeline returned 0.3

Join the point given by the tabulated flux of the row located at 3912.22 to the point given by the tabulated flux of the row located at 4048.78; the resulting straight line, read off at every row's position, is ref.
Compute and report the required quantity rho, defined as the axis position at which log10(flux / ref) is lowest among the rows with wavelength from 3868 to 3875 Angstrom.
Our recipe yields 3873.68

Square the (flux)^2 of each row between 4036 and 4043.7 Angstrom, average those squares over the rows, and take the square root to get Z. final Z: 818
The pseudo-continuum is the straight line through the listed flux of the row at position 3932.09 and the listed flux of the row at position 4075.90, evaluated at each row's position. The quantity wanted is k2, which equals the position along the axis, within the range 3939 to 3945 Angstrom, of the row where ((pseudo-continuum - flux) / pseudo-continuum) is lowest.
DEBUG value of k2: 3941.16 Angstrom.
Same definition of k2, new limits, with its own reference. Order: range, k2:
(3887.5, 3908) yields 3905.92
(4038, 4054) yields 4050.64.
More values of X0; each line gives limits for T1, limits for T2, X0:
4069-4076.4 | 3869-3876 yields 2.10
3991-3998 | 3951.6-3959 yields 1.39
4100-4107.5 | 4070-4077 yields 1.99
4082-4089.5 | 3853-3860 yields 2.19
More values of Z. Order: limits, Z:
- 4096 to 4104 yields 381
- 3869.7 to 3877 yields 813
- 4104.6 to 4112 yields 458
